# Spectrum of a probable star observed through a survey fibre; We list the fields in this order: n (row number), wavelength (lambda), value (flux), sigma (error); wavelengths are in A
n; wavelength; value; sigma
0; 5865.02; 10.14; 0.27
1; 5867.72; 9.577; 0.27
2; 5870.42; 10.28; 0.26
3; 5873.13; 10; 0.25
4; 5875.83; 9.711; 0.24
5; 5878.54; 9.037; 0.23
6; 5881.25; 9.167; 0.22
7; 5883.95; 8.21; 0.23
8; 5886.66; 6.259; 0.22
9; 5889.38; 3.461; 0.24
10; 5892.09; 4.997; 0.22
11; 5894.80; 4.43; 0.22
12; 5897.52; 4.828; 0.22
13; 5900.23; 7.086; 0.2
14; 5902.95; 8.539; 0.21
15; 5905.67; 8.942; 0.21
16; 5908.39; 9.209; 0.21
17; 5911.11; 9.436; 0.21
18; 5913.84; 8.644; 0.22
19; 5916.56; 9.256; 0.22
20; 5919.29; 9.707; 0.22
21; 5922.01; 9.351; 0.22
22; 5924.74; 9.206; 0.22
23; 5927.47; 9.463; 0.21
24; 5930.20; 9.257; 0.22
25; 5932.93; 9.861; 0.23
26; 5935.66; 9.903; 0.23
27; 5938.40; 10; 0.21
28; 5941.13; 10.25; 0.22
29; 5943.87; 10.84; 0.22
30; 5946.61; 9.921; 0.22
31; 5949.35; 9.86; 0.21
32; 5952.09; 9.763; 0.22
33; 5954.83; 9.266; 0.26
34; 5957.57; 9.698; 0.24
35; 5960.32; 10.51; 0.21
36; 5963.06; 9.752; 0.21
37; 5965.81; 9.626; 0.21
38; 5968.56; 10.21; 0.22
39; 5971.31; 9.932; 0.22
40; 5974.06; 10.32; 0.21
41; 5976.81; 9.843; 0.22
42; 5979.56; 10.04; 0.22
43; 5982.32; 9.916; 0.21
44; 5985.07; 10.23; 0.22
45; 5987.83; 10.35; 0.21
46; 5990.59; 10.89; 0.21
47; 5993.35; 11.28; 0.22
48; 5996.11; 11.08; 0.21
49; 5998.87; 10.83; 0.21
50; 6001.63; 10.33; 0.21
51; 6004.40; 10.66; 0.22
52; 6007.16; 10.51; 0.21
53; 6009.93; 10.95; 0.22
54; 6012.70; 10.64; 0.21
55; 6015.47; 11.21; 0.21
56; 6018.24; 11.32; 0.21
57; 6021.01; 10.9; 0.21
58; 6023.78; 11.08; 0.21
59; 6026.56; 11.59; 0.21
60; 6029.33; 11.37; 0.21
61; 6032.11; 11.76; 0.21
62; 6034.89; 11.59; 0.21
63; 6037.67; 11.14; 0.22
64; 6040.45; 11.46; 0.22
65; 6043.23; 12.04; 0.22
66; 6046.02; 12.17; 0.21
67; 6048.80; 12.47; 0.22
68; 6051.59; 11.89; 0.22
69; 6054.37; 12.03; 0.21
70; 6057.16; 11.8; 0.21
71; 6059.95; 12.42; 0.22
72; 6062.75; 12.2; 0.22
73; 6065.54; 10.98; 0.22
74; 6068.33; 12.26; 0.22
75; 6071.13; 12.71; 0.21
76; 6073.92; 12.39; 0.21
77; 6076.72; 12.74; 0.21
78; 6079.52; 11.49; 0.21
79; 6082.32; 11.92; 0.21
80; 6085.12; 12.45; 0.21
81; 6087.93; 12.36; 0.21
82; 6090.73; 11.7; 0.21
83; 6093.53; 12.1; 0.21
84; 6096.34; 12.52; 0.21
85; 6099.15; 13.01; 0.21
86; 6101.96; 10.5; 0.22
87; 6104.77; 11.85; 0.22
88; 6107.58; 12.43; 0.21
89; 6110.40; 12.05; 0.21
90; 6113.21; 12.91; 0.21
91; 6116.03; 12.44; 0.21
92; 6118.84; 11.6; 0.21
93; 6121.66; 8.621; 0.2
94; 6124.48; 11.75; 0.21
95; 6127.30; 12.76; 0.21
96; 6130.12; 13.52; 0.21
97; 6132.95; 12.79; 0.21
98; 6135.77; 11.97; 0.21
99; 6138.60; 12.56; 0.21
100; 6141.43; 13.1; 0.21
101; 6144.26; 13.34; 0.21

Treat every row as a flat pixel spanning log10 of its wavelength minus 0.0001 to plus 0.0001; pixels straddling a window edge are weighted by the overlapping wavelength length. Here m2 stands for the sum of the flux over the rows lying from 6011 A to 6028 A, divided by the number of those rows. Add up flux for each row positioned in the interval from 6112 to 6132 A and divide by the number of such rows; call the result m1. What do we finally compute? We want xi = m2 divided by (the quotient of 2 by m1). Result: 66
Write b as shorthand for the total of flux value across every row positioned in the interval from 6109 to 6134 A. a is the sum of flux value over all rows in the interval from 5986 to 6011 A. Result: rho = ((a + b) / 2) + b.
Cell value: 211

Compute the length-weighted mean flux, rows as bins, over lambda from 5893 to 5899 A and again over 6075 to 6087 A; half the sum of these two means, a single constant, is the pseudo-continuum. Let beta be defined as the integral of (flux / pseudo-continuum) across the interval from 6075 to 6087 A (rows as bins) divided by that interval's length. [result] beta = 1.44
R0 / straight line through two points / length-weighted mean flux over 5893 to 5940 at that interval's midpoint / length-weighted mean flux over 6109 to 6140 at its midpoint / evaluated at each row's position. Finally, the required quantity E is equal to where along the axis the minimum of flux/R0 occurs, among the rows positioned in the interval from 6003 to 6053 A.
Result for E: 6007.16 A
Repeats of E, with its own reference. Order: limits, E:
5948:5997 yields 5954.83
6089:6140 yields 6121.66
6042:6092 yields 6065.54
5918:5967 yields 5954.83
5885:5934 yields 5889.38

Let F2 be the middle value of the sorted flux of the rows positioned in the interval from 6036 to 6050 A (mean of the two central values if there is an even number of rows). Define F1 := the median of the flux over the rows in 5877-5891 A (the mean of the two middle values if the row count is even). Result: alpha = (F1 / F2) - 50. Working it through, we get -49.3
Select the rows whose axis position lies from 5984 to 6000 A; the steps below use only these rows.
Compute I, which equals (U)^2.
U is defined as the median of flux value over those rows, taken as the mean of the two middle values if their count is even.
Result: 118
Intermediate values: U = 10.9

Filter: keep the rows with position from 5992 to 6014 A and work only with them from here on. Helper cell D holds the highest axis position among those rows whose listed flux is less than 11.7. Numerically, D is 6012.70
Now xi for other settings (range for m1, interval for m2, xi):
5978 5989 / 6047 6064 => 61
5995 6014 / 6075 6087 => 65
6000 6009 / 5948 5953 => 52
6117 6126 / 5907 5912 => 50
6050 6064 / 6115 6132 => 71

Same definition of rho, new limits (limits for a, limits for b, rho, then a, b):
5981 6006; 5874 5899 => 138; 96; 60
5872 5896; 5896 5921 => 146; 65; 76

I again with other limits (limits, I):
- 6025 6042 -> 133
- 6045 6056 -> 146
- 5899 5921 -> 82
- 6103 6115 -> 150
